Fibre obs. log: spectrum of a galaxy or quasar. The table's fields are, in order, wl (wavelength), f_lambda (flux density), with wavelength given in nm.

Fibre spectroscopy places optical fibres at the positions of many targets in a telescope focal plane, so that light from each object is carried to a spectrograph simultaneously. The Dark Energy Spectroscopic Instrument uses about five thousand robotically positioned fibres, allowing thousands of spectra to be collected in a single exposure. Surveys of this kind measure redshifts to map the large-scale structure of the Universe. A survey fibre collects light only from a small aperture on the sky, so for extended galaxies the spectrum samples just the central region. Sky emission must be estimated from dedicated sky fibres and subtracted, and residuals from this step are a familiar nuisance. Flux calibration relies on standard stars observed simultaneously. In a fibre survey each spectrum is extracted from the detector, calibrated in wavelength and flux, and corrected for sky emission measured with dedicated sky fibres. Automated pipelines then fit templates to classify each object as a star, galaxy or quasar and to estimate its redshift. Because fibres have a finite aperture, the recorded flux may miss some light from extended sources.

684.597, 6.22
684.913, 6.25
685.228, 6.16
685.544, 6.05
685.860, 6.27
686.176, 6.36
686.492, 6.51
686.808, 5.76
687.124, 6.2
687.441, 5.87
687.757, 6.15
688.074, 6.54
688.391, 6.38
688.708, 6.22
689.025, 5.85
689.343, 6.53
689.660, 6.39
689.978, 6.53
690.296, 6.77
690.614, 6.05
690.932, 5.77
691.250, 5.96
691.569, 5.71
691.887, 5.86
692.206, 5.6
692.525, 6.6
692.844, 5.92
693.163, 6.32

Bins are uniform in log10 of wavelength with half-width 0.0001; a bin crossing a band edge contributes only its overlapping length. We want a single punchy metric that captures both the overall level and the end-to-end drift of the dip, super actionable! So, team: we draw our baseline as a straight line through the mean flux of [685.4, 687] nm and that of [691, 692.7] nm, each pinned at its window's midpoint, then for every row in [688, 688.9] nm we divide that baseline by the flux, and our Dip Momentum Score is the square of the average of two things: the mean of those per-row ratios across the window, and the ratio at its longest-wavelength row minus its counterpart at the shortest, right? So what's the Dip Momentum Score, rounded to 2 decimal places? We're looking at 0.25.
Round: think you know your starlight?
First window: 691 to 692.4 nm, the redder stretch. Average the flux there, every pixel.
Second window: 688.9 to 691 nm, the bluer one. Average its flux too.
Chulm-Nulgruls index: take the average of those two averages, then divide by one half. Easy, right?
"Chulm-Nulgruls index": 12.1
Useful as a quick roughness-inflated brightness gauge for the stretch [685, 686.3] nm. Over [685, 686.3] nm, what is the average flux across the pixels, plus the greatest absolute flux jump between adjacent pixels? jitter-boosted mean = 6.4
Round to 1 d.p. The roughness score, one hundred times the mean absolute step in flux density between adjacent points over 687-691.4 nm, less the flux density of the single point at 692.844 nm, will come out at 25.5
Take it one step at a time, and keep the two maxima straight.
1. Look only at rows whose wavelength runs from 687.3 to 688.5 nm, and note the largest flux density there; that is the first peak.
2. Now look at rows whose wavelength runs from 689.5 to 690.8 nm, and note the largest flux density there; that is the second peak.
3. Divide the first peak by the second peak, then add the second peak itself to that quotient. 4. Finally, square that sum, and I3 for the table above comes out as 59.8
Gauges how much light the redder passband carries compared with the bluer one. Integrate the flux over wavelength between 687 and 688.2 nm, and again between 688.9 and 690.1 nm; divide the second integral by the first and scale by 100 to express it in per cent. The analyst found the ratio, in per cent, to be 102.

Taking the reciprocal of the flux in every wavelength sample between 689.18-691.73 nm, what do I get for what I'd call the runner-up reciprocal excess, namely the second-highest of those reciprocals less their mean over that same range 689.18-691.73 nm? 0.012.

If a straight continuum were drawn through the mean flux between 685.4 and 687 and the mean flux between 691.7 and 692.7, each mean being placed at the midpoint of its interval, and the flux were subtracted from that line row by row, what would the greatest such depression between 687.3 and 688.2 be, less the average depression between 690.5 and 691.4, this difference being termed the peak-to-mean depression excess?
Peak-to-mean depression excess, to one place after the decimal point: 0.2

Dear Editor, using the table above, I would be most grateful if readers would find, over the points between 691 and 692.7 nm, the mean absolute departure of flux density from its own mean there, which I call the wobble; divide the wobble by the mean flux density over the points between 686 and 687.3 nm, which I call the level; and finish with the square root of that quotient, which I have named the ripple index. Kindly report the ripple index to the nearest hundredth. 0.21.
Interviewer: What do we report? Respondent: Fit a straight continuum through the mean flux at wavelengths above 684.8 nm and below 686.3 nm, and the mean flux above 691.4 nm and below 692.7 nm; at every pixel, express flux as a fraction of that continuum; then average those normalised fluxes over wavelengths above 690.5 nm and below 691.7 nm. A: 0.98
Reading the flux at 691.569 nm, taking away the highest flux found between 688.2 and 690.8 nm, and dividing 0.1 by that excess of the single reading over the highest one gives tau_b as -0.09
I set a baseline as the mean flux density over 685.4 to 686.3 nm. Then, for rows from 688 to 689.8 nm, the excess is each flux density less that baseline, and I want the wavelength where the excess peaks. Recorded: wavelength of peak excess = 688.074 nm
